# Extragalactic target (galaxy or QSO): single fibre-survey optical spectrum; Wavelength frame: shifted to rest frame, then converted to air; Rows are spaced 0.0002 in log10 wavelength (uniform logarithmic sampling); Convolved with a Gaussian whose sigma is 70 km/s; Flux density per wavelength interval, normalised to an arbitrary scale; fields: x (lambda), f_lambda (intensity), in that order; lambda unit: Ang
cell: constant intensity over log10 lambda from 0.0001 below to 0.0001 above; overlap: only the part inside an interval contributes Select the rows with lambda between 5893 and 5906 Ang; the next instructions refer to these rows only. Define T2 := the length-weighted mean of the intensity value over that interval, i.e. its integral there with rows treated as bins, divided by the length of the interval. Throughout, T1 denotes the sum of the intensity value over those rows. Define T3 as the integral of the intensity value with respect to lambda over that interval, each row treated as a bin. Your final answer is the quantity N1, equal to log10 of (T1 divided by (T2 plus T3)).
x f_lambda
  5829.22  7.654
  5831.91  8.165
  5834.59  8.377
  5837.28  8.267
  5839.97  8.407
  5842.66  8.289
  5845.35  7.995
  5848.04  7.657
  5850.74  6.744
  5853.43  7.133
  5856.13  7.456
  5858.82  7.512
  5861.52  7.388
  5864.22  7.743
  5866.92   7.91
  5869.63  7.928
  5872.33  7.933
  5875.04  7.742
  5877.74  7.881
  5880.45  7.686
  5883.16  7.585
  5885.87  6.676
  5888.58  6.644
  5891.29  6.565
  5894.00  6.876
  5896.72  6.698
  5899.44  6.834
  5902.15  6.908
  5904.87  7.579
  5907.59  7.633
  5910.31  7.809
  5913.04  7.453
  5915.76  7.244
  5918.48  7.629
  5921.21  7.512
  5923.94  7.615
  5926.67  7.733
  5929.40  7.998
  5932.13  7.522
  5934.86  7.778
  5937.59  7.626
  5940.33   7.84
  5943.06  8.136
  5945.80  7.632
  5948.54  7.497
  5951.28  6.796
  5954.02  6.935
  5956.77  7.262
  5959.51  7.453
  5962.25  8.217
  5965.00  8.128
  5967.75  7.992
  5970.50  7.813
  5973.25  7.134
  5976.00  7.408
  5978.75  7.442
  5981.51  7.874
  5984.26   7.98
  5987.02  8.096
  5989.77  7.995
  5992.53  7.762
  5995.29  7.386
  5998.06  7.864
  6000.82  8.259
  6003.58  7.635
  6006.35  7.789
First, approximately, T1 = 35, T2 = 6.97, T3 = 91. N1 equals -0.4466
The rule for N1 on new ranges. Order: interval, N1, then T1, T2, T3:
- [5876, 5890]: -0.4778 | 36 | 7.31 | 102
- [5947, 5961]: -0.4780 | 36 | 7.20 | 101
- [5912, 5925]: -0.4471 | 37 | 7.49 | 97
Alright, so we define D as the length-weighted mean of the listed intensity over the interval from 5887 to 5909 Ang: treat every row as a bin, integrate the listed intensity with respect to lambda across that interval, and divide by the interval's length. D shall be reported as 6.97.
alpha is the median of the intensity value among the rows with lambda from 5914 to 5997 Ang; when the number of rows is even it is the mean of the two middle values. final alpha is 7.63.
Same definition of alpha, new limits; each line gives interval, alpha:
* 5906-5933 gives 7.62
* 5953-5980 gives 7.45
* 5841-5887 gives 7.69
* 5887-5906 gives 6.83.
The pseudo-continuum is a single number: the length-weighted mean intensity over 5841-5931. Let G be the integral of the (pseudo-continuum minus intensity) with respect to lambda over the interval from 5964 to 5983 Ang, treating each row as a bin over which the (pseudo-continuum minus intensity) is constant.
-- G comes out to -4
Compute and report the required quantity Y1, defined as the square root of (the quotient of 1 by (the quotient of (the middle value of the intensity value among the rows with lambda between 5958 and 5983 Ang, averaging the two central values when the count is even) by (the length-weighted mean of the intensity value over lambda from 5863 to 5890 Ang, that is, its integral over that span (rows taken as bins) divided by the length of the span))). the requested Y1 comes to 0.98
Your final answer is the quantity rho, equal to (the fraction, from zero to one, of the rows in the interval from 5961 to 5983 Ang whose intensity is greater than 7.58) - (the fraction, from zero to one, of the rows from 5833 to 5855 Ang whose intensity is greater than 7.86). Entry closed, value 0.00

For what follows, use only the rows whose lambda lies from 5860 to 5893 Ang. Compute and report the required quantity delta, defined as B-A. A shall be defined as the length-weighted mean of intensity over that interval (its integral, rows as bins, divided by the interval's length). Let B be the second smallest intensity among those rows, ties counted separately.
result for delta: -0.82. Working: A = 7.47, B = 6.644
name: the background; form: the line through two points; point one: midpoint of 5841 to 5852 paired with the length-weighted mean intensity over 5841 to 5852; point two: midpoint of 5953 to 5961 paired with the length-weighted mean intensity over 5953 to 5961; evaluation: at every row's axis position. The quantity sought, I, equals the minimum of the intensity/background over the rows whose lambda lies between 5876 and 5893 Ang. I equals 0.87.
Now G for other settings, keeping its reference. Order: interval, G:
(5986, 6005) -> -7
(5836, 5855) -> -6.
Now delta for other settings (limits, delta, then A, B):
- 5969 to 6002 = -0.36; 7.75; 7.386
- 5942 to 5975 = -0.64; 7.57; 6.935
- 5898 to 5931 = -0.59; 7.49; 6.908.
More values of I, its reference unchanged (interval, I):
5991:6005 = 1.04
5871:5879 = 1.02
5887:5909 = 0.87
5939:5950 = 1.03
